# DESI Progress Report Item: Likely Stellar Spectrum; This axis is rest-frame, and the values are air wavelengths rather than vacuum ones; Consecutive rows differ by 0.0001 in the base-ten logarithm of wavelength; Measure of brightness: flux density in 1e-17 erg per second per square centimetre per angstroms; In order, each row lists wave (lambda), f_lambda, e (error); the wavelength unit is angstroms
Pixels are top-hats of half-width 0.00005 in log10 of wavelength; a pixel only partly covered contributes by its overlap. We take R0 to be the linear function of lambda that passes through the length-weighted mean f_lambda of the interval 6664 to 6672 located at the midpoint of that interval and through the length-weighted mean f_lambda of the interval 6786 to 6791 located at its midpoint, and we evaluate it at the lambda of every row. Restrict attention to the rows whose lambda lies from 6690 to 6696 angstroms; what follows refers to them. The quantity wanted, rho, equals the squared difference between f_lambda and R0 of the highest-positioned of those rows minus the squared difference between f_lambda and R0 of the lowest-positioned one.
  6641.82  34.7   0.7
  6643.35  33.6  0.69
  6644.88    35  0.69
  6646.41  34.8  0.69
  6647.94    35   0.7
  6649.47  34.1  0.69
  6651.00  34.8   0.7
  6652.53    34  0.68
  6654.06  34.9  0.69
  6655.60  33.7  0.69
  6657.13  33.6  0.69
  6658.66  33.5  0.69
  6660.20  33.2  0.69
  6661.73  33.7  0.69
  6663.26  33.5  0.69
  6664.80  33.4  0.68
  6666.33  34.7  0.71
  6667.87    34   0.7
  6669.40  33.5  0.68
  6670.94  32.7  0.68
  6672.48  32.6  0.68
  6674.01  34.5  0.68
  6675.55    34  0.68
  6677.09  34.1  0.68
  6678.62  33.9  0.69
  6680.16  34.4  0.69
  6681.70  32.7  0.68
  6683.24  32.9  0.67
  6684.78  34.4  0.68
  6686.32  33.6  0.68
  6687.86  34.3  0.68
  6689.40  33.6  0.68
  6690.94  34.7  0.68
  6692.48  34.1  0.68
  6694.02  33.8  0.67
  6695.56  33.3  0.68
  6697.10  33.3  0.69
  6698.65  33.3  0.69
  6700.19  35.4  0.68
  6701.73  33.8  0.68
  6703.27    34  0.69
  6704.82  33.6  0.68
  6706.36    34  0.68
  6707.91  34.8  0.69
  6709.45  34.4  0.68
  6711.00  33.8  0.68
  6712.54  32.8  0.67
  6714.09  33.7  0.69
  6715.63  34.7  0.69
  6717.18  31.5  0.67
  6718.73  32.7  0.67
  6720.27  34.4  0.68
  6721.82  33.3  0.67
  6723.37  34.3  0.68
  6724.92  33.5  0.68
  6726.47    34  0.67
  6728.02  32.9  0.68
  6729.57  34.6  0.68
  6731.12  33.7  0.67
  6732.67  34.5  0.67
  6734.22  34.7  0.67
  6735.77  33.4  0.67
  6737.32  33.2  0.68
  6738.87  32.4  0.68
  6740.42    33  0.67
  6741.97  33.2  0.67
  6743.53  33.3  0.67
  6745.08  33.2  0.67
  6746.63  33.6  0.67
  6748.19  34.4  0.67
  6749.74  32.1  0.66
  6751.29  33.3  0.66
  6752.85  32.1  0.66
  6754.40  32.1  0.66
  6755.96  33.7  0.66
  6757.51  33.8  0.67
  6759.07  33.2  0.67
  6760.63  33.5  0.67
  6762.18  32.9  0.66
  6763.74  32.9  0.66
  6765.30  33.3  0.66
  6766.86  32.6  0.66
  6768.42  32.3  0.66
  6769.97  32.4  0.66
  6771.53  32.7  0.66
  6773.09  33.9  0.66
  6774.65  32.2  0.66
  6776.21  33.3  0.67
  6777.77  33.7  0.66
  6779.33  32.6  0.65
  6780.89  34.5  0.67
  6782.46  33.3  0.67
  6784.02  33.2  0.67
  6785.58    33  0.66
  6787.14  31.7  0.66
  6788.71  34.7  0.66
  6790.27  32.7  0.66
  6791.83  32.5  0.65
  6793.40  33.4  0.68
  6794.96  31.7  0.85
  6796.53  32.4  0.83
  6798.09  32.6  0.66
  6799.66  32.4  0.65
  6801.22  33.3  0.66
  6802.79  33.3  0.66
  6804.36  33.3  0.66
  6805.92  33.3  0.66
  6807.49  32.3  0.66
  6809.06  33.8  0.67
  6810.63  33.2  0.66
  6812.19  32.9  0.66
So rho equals -1.5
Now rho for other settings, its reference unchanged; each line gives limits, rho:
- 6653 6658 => -1.6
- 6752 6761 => -1.1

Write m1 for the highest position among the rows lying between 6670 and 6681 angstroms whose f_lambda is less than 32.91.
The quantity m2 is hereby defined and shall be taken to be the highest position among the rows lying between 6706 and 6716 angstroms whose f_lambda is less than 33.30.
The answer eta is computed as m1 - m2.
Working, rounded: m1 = 6672.48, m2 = 6712.54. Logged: -40.1 angstroms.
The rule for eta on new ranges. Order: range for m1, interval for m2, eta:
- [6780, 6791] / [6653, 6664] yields 130.1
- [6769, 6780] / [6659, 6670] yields 119.1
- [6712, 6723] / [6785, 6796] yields -76.2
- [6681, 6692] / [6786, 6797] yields -113.3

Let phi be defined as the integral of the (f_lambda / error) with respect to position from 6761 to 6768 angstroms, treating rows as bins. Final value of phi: 349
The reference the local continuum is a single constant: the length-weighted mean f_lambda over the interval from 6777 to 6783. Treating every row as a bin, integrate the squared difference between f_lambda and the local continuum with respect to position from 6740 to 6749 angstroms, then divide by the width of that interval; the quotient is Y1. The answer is 0.22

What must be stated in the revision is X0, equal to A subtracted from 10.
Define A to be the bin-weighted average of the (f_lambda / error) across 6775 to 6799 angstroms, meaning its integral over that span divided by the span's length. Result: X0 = -38.4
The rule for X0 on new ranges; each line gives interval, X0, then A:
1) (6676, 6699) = -39.6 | 49.6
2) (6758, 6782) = -39.9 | 49.9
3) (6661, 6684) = -39.1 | 49.1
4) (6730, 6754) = -39.8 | 49.8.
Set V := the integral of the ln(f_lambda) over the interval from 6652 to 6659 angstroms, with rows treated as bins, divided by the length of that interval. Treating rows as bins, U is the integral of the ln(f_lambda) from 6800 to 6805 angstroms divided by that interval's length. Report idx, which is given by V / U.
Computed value 1.01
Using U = 3.50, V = 3.53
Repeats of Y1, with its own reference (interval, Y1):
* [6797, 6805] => 0.46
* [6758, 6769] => 0.41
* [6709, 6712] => 0.42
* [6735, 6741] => 0.39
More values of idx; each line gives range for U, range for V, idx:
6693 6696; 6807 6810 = 0.99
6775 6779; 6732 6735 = 1.01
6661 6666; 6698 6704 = 1.01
